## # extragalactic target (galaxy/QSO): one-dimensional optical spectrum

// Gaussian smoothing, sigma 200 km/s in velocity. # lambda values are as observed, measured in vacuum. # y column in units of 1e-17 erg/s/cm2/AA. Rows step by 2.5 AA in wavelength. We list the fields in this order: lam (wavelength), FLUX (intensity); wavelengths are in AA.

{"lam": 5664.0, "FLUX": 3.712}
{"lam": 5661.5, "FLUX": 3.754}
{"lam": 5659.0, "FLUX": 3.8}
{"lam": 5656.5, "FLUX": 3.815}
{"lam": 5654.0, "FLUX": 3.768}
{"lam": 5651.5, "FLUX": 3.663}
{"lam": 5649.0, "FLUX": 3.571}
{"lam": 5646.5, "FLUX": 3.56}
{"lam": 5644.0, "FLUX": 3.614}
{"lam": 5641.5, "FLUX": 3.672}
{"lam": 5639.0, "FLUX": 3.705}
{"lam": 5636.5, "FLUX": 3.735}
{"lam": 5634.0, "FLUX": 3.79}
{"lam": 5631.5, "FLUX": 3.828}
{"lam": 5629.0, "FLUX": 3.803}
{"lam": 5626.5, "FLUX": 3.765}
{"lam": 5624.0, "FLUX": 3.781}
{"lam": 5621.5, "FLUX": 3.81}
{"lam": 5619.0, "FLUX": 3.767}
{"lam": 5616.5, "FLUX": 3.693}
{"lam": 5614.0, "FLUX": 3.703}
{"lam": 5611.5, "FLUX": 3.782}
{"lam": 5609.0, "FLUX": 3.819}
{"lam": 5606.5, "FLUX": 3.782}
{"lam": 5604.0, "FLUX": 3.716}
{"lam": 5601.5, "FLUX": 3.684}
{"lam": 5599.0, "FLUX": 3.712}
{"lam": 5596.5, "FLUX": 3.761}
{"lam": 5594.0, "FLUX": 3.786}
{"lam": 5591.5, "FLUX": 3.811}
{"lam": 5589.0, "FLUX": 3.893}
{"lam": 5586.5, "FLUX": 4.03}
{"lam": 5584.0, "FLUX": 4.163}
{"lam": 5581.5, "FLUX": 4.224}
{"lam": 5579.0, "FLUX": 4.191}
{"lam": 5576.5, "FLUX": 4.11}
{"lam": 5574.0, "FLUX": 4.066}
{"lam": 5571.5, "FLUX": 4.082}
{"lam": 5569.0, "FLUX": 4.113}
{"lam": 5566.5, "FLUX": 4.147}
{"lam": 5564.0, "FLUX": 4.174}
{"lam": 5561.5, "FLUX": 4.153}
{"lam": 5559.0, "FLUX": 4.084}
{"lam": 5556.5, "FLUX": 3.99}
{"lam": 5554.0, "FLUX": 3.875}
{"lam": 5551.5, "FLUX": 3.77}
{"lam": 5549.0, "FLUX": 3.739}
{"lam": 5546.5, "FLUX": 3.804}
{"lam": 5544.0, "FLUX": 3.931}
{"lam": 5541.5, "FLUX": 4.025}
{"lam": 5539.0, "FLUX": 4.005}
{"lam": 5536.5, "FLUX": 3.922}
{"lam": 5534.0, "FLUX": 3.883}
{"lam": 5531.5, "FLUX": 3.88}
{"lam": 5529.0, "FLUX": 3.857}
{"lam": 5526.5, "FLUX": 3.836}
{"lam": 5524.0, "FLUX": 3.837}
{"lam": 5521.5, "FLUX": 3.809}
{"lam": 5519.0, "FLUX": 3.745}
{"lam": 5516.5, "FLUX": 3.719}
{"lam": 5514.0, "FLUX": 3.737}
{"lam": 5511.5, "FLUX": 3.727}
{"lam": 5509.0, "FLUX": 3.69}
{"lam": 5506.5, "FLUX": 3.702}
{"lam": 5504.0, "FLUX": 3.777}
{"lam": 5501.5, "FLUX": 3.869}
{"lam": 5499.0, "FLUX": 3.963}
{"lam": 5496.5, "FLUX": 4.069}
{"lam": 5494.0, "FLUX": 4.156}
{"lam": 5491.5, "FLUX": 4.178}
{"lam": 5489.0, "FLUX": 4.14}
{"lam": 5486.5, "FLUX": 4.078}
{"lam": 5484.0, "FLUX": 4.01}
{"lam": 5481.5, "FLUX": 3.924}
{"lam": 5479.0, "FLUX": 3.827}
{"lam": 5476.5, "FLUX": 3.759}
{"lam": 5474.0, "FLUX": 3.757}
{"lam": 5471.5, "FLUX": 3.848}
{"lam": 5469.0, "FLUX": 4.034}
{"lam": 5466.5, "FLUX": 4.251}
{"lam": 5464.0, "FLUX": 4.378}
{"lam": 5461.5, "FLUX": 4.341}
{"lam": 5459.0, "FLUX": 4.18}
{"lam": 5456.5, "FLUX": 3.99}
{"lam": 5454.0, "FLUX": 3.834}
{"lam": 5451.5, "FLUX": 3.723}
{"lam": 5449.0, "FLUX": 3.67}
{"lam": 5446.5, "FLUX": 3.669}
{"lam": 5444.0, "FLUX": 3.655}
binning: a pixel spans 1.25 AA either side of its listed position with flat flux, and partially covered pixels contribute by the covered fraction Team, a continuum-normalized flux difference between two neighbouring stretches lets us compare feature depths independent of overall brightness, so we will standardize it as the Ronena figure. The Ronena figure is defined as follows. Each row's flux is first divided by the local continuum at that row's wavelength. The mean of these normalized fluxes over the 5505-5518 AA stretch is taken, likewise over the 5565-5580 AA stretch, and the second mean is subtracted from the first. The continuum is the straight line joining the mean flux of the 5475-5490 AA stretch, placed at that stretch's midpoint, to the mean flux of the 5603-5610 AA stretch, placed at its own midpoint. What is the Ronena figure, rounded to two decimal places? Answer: -0.13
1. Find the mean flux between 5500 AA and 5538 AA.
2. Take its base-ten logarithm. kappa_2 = 0.580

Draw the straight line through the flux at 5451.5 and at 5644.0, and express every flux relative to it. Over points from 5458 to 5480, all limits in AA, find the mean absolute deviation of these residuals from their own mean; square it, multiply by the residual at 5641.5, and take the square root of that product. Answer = 0.05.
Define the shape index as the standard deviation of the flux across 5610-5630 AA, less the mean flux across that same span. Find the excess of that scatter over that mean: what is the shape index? -3.72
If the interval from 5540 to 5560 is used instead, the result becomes -3.78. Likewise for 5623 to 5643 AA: -3.71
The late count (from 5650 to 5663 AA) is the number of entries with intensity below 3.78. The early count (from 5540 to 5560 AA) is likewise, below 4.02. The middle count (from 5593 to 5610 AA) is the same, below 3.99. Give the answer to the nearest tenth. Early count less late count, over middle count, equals 0.4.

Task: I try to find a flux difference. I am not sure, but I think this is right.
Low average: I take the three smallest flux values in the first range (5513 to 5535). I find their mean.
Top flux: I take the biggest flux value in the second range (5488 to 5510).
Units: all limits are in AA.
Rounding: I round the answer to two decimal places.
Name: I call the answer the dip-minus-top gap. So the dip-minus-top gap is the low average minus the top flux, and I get -0.44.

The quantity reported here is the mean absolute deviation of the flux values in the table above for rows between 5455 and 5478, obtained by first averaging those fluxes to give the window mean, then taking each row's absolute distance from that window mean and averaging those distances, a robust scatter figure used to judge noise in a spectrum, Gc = 0.20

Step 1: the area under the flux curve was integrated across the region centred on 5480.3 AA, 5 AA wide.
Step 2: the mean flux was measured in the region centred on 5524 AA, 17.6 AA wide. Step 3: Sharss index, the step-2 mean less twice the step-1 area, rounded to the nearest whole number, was -35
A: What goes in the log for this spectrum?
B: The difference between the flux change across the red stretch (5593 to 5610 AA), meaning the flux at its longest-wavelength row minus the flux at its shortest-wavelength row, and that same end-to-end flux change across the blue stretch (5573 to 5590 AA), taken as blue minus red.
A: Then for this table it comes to -0.2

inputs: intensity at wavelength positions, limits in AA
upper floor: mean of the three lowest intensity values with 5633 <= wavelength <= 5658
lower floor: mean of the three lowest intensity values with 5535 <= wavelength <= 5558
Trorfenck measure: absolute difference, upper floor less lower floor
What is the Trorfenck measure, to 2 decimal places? 0.19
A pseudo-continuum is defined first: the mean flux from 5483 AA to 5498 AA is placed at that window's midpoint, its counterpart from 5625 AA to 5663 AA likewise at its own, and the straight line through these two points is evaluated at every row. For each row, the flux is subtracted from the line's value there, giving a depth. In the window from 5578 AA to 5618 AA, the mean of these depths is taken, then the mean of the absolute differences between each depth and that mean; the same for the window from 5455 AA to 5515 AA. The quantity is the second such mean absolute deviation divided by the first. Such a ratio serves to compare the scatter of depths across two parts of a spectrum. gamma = 1.2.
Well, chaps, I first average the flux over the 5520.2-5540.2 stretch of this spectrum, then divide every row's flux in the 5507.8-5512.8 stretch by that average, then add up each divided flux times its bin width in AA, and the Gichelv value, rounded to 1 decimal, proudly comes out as 4.8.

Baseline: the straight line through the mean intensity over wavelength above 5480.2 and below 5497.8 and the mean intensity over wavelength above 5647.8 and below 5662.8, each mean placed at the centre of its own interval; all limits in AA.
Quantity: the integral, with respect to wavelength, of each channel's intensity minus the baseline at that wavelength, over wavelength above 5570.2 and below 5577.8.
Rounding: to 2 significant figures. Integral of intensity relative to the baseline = 1.4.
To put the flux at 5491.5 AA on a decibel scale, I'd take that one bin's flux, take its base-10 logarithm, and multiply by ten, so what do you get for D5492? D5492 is 6.21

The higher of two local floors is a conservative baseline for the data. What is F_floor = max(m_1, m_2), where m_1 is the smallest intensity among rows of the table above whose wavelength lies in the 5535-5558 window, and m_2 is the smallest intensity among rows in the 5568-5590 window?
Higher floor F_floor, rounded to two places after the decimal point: 3.89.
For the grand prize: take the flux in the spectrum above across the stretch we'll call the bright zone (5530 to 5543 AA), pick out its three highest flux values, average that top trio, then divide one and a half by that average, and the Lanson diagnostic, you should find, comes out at 0.377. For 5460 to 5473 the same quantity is 0.347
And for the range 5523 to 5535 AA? 0.387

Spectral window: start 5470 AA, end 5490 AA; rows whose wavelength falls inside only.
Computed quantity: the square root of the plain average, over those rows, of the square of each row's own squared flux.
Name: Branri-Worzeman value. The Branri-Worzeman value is 15.4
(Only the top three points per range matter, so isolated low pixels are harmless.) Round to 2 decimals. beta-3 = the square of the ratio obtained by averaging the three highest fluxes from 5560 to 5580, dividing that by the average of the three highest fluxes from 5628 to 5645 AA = 1.20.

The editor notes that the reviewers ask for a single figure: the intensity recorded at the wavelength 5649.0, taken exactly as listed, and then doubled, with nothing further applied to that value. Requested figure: 7.1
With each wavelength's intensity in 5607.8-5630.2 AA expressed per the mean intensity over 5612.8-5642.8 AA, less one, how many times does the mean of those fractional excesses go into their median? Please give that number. 1.8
